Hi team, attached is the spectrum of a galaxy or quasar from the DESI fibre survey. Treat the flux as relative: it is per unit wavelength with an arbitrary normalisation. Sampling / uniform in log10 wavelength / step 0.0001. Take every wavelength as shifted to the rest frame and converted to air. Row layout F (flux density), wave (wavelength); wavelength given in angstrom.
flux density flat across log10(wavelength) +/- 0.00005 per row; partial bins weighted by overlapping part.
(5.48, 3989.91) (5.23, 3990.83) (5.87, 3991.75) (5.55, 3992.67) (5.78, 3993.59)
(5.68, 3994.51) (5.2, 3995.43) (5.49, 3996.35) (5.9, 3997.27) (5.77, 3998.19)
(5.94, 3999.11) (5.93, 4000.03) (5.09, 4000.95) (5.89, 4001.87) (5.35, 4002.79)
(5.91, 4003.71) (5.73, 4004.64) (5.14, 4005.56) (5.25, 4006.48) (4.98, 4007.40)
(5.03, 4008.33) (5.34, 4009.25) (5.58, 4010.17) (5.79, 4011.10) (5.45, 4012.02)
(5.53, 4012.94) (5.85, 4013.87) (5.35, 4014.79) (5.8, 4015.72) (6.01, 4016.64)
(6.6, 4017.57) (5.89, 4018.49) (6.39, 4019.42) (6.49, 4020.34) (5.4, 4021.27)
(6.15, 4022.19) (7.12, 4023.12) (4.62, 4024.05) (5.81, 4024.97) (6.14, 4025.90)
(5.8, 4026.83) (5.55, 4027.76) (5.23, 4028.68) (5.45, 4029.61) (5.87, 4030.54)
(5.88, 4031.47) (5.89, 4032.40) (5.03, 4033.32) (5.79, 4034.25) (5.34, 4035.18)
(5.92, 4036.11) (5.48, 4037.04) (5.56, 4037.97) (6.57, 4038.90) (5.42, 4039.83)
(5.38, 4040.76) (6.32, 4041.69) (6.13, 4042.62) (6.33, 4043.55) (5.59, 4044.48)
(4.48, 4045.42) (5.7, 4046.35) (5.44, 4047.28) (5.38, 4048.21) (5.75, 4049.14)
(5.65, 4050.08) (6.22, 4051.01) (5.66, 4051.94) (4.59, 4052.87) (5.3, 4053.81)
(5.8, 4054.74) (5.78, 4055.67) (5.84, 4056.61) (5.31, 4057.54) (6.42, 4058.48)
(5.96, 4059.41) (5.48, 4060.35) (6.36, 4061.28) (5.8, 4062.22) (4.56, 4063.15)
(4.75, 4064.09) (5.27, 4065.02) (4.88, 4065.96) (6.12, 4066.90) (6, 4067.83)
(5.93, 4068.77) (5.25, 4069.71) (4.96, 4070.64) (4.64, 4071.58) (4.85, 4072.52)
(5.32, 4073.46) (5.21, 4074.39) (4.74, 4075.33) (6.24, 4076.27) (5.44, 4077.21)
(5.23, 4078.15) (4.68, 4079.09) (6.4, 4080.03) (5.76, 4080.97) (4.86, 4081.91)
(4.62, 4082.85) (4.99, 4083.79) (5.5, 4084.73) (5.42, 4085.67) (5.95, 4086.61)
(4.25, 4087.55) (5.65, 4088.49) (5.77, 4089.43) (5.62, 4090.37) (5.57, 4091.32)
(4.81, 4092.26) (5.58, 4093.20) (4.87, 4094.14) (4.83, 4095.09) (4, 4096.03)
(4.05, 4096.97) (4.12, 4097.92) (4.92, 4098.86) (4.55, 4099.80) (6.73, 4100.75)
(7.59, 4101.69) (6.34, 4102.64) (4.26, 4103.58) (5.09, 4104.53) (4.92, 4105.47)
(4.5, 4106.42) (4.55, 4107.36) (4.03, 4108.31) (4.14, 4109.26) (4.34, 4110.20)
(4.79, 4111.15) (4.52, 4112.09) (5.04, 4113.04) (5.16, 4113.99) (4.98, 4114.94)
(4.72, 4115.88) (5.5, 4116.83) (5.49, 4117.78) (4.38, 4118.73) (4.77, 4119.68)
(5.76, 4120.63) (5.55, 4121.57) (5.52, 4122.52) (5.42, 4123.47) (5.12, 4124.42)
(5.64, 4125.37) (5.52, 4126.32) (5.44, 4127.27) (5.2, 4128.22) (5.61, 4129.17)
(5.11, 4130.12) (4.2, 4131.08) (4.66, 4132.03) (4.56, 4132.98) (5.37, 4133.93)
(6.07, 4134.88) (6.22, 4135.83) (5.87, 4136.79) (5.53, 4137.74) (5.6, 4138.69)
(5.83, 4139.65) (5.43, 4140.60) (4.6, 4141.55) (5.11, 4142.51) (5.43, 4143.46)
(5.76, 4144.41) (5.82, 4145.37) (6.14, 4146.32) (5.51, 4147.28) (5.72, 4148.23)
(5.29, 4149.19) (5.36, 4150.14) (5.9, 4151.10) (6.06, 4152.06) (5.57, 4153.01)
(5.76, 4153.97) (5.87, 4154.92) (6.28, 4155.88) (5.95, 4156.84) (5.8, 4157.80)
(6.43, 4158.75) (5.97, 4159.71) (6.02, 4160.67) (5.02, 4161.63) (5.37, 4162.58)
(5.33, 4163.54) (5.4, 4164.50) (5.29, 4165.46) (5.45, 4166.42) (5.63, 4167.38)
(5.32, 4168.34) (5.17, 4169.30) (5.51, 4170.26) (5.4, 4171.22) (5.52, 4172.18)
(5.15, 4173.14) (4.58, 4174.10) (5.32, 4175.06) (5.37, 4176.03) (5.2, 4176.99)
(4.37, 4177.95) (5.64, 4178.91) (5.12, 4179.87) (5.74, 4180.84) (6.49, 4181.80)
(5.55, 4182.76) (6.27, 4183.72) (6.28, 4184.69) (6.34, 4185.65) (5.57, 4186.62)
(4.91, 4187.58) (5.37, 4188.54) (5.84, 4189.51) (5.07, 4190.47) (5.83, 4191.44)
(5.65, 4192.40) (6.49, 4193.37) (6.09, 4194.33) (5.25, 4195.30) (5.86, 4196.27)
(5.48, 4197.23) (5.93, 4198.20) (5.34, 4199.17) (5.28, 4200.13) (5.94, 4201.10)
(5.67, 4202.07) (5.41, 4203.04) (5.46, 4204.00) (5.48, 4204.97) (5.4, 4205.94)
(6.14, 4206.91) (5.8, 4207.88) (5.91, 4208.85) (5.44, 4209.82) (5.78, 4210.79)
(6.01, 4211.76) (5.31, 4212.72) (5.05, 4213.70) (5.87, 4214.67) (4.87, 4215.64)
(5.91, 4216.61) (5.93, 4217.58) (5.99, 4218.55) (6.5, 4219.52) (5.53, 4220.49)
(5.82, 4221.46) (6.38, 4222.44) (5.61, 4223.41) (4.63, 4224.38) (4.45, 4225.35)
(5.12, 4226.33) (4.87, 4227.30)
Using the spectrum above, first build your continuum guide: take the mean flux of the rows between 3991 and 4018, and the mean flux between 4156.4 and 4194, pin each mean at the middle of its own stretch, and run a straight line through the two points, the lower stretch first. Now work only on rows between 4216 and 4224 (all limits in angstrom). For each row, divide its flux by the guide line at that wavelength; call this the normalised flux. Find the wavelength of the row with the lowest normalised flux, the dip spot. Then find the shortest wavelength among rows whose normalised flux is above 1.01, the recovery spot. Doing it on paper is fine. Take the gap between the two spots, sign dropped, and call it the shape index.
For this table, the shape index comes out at 3.9 angstrom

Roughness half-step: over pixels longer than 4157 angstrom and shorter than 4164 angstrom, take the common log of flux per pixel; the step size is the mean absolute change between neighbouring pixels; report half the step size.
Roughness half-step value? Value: 0.016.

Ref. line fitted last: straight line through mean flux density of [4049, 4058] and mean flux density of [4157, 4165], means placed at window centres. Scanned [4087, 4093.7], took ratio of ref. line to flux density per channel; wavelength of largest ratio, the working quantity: 4087.55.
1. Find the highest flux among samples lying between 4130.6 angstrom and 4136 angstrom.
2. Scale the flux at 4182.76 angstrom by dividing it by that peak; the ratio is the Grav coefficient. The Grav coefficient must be 0.89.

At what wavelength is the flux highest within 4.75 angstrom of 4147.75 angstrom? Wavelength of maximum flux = 4146.32 angstrom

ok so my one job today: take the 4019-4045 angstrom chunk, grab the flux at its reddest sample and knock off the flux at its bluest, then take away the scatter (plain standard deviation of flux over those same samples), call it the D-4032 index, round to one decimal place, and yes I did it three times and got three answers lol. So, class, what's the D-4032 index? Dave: -1.3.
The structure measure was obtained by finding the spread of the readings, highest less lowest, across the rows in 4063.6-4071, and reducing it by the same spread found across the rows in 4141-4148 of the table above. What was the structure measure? -0.2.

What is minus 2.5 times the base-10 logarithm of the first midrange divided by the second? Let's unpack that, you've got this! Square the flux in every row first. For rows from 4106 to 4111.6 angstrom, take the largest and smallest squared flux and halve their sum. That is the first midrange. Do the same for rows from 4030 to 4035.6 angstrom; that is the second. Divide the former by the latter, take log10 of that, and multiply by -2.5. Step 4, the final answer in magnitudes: 0.46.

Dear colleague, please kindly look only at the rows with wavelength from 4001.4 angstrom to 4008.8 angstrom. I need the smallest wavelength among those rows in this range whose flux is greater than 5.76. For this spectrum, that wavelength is 4001.87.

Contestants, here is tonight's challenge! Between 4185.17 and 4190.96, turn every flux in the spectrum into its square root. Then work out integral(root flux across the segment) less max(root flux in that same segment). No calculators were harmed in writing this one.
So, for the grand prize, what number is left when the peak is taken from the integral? 11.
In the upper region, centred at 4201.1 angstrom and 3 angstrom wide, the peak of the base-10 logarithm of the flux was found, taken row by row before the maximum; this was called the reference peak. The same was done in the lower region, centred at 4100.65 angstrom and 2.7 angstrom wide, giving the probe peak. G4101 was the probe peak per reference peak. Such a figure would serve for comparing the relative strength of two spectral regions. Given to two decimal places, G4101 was 1.14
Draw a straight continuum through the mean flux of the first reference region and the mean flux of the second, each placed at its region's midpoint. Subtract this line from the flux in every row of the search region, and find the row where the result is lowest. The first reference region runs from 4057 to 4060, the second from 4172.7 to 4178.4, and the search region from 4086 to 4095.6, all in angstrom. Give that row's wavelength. 4087.55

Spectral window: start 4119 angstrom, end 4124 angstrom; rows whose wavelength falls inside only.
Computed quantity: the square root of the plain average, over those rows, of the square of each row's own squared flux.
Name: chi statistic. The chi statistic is 30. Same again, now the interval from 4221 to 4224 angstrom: 36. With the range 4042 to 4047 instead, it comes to 33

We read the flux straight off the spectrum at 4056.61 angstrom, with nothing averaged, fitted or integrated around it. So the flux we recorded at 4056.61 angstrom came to 5.84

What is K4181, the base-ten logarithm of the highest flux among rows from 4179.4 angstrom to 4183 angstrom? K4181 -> 0.812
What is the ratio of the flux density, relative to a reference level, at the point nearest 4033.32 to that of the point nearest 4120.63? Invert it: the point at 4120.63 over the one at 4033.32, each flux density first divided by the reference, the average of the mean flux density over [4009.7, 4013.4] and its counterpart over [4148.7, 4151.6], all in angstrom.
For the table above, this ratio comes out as 1.1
